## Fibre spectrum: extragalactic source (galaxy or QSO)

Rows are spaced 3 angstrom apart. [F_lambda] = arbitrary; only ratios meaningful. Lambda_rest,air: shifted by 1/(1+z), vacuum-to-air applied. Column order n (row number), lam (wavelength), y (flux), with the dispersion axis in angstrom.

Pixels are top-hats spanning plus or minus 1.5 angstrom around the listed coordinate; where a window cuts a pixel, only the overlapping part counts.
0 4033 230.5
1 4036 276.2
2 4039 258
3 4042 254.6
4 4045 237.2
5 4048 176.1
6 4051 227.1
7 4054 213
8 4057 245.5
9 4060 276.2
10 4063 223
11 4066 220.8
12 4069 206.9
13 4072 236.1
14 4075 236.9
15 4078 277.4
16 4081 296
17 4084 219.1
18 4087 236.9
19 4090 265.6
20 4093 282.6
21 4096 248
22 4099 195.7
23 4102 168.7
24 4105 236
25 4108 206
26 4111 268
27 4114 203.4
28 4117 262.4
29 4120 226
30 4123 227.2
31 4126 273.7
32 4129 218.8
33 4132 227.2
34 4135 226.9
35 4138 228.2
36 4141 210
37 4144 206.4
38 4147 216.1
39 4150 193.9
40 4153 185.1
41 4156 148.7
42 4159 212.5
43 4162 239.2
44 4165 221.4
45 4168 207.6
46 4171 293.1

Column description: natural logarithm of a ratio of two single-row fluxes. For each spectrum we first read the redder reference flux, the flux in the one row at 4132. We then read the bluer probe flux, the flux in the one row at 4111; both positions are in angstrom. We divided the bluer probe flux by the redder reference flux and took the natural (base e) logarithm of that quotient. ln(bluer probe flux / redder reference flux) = 0.17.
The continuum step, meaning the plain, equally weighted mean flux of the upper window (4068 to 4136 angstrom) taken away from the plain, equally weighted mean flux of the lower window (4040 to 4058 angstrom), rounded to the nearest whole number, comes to -11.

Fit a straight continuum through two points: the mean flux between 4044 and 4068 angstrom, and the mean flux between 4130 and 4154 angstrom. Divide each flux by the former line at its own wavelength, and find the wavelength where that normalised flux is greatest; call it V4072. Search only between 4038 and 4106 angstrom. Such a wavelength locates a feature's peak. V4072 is 4081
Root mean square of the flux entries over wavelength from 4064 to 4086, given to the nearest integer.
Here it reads 244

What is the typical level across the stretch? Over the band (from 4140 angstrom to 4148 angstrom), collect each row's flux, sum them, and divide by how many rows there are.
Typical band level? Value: 211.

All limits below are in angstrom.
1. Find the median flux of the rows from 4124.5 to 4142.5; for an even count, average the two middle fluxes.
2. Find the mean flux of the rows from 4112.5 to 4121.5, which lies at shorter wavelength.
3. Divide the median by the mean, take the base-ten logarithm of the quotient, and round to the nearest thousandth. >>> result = -0.007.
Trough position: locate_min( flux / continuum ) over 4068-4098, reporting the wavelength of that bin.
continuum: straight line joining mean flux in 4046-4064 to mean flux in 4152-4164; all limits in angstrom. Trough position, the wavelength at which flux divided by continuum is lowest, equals 4069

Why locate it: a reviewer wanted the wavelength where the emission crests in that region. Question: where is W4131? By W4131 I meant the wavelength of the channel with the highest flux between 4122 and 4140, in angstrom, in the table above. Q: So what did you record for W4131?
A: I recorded 4126 angstrom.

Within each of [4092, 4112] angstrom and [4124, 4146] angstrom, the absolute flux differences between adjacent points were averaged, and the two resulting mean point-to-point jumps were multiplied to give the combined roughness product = 658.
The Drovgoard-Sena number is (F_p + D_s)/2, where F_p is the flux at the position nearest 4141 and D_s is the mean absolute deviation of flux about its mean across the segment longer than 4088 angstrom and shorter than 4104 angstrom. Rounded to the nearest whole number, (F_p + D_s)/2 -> 125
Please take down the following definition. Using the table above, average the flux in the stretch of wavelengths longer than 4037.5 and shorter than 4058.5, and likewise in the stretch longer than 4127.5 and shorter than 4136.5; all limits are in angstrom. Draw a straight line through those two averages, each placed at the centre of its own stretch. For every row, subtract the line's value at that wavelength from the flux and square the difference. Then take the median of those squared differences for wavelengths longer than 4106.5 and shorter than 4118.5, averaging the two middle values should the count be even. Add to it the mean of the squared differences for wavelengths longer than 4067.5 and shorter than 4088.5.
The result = 2052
